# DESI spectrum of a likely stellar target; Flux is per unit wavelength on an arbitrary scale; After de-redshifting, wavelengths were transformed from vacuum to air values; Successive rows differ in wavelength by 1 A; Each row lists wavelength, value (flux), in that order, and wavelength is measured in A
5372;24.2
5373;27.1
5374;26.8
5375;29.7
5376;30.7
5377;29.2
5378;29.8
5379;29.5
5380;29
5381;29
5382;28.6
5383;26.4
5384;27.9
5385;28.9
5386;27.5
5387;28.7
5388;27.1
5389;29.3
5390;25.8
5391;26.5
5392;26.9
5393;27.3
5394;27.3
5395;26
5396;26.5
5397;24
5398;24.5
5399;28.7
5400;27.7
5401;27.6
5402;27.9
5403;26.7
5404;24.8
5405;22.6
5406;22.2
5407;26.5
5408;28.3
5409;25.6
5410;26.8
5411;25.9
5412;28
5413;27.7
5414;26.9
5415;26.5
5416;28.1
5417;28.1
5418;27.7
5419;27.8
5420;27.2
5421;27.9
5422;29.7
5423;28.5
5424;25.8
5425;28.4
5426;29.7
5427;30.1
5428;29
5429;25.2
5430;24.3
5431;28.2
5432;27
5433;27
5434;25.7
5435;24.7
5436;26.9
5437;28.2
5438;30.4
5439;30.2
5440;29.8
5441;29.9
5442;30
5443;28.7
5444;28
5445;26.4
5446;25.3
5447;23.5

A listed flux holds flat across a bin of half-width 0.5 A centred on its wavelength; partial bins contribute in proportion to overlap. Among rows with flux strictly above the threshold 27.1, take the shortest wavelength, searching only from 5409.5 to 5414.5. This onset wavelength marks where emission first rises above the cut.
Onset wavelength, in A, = 5412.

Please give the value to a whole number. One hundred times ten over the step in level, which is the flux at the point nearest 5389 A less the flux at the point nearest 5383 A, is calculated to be 345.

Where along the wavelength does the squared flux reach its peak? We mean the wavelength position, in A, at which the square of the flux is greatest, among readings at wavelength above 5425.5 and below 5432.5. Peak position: 5427 A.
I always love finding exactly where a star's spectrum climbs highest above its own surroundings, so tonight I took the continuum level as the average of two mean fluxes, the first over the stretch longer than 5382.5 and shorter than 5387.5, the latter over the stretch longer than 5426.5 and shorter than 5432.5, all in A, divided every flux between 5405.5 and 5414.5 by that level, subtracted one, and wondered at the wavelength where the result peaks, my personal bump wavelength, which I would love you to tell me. 5408 A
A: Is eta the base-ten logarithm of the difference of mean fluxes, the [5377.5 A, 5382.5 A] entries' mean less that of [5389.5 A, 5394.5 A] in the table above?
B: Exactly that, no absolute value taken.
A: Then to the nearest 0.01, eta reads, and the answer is 0.38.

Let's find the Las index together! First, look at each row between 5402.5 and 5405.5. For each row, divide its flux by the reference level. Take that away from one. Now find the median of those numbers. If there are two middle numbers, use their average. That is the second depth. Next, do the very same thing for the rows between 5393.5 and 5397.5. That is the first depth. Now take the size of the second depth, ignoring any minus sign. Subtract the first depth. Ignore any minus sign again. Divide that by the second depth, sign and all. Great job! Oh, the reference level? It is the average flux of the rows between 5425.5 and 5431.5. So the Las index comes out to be 0.5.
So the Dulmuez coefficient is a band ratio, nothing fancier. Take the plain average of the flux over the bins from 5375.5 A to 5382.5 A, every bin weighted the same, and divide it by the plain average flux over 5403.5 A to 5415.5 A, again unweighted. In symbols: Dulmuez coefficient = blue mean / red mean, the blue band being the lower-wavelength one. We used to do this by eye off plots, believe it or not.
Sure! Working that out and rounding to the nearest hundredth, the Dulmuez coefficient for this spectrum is 1.13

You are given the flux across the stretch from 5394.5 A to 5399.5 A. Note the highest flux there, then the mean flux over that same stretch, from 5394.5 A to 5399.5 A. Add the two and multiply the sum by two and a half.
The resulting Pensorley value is 137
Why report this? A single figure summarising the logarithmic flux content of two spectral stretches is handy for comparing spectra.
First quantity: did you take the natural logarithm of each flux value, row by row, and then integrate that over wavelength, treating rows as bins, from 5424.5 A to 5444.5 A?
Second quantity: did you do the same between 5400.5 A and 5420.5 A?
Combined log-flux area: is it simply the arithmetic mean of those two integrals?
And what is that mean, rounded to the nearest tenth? 66.1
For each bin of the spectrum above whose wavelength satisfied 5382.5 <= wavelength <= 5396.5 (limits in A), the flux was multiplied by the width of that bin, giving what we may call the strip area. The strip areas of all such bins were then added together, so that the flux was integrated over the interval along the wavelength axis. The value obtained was 382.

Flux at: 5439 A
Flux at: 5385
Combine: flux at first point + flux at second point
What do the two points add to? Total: 59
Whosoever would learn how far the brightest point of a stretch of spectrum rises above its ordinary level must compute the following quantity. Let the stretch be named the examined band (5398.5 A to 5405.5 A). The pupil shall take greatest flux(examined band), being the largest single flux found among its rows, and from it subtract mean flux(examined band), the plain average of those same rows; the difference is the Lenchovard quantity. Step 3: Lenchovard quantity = 2.1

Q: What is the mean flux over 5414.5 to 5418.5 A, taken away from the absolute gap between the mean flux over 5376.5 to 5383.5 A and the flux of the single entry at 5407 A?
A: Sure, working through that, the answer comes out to -25.3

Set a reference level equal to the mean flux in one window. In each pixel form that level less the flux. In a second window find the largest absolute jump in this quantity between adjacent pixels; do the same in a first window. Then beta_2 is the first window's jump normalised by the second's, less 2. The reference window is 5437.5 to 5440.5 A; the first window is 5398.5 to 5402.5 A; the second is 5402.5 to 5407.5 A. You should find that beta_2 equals -1.8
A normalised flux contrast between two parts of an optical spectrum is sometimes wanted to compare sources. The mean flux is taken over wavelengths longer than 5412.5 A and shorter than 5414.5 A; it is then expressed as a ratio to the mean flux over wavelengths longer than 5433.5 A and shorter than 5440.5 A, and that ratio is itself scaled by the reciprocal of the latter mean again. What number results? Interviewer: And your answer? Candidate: 0.0349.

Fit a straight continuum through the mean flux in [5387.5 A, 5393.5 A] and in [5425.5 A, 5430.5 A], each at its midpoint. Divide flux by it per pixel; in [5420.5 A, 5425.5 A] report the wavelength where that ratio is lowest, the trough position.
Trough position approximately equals 5424 A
